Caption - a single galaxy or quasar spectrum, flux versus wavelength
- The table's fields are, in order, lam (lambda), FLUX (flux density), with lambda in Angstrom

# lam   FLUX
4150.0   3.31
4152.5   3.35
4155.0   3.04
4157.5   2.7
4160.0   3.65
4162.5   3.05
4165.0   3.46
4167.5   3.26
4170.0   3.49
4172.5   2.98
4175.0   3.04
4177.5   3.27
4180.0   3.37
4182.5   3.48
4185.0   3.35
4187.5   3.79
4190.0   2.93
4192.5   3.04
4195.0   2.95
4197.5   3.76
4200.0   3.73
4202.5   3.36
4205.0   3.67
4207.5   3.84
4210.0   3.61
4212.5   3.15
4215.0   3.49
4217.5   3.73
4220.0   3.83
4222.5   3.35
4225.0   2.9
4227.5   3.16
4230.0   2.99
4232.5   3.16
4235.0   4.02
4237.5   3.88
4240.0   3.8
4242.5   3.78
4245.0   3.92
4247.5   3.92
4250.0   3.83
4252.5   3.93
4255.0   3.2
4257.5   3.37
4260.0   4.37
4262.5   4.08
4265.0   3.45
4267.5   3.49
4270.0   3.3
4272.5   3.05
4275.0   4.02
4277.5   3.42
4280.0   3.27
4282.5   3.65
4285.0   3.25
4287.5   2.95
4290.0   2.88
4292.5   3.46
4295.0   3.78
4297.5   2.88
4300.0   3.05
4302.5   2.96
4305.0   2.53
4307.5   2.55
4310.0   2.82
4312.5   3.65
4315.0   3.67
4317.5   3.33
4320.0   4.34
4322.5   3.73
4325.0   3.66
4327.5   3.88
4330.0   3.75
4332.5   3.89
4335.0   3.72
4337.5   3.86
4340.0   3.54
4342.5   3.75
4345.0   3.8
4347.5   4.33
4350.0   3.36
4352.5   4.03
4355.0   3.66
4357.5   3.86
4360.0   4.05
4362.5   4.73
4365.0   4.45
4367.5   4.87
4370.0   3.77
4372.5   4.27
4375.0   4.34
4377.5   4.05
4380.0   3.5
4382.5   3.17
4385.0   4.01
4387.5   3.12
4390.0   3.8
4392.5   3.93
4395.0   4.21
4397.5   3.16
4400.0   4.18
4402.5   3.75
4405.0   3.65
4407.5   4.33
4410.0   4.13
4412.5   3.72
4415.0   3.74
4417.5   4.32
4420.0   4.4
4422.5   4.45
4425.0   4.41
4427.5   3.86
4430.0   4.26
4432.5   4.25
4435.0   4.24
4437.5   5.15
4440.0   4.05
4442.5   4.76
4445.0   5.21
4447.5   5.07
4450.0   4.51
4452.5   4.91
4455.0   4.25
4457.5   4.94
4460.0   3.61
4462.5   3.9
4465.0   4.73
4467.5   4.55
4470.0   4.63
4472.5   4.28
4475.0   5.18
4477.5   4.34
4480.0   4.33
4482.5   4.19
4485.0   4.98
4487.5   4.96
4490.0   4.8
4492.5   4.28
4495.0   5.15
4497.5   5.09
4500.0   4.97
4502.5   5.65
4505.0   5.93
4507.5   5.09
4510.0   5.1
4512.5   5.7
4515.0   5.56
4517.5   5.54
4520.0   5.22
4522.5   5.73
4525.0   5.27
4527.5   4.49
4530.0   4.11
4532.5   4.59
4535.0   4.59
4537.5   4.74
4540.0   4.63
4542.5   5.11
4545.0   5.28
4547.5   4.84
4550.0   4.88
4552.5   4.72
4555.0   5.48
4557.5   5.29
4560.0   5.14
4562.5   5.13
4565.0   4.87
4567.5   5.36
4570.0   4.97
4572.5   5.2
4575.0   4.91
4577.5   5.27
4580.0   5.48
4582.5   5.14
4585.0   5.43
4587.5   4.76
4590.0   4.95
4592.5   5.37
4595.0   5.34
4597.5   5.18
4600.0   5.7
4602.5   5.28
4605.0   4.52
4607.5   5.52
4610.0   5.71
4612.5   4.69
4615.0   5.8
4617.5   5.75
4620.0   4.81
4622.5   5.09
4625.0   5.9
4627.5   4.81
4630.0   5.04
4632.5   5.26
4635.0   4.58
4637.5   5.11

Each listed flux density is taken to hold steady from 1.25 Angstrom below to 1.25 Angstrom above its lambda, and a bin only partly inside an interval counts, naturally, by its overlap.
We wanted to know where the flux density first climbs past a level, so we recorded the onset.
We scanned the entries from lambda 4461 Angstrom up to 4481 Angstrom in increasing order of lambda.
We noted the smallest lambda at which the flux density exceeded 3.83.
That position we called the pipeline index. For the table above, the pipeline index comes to 4462.5 Angstrom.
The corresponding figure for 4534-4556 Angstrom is 4535.0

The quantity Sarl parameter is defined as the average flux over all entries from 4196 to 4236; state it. 3.5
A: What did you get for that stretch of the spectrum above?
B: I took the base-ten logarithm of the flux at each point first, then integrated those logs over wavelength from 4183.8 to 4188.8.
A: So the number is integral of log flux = 2.8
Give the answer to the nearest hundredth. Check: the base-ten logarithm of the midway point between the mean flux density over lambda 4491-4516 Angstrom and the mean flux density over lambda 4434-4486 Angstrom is 0.69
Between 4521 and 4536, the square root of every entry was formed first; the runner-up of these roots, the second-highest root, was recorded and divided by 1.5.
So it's 1.53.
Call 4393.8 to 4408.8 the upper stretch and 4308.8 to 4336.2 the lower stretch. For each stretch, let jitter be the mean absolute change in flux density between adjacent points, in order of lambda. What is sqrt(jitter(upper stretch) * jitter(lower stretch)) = 0.482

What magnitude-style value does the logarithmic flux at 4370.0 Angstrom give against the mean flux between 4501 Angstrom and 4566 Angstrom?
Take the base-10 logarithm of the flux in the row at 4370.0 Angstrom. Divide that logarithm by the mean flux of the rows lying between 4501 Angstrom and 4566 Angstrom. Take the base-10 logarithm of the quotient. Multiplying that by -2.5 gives 2.37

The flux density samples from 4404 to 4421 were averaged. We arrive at 4.0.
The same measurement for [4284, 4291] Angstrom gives 3.0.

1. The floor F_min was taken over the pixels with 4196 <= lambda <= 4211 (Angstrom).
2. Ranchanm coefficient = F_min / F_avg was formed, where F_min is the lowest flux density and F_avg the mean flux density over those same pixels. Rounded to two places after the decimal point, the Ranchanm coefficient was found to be 0.92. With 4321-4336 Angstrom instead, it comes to 0.97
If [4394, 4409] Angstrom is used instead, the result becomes 0.81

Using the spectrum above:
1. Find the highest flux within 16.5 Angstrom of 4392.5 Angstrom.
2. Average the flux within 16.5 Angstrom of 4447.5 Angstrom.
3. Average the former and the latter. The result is 4.43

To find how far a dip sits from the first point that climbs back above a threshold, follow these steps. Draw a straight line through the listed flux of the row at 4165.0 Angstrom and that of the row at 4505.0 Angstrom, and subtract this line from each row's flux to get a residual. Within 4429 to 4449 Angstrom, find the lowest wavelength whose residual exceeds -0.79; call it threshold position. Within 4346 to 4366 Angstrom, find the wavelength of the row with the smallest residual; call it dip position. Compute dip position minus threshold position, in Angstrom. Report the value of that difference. -87.5 Angstrom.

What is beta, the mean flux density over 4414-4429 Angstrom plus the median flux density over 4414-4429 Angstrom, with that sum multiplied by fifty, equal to 428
